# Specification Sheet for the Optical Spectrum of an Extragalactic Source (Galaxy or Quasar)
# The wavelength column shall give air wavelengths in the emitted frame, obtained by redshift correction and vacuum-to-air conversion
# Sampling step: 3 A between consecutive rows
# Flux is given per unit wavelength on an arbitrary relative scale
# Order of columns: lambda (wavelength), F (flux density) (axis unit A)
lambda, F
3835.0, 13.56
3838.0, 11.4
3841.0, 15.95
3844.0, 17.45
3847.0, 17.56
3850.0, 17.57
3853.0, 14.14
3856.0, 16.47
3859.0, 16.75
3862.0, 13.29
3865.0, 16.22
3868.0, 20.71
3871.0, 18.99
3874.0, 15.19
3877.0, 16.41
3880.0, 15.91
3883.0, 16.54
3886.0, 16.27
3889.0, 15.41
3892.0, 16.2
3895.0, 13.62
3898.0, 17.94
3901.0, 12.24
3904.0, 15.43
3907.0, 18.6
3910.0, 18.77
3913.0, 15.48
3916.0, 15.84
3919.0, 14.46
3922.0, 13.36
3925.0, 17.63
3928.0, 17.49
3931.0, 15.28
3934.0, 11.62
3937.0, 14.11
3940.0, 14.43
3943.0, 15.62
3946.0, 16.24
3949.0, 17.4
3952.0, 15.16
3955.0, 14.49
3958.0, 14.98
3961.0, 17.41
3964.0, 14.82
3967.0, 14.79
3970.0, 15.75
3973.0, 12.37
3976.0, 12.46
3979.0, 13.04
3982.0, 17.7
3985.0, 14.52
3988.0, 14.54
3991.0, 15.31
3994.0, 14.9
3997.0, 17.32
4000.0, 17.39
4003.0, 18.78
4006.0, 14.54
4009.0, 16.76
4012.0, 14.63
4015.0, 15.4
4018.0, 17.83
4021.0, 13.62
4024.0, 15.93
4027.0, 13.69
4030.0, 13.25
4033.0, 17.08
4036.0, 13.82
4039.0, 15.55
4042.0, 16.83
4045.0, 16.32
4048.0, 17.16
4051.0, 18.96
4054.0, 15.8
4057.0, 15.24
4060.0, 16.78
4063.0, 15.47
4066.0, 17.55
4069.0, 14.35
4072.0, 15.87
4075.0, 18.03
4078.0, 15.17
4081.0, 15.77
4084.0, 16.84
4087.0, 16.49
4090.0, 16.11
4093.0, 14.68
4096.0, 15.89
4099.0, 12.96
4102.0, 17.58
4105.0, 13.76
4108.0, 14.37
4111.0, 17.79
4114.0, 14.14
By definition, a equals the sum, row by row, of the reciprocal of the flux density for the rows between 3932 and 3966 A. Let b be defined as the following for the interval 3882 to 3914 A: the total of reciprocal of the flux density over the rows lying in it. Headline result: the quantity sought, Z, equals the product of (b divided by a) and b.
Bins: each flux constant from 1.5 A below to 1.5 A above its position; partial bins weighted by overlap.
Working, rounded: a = 0.74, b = 0.696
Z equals 0.658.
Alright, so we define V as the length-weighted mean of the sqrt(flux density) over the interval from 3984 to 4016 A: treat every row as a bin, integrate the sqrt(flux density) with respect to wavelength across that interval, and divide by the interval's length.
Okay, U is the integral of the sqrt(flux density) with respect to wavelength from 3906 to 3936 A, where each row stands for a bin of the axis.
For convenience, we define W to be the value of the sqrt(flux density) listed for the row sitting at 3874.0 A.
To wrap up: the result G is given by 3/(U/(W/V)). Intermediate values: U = 119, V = 3.98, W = 3.90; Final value 0.025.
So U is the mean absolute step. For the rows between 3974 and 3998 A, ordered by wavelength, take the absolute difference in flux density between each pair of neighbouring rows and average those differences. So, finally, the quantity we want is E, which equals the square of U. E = 3.0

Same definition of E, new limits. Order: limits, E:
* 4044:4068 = 2.6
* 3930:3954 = 2.8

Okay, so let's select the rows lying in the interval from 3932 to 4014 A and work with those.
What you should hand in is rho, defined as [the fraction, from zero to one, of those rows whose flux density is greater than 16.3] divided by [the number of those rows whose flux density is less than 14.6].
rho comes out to 0.03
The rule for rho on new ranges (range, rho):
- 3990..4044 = 0.08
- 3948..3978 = 0.07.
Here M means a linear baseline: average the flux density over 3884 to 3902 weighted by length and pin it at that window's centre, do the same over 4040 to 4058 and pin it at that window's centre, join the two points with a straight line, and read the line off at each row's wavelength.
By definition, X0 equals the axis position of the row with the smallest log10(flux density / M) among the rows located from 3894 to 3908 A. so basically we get 3901.0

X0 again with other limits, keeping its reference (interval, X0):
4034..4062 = 4036.0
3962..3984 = 3973.0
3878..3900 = 3895.0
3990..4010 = 4006.0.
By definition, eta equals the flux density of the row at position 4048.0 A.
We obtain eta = 17.16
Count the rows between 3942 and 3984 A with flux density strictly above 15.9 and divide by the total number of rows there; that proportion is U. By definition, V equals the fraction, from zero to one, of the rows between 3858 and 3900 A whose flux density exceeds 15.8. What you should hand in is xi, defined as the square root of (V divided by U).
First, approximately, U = 0.29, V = 0.7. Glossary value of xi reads 1.58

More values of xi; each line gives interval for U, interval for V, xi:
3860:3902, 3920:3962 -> 0.75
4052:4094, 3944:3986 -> 0.82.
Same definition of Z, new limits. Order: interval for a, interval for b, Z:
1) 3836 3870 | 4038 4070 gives 0.654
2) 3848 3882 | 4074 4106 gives 0.735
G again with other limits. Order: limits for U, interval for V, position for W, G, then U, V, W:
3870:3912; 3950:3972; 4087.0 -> 0.018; 169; 3.91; 4.06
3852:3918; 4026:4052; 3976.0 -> 0.010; 265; 3.97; 3.53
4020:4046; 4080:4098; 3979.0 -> 0.027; 101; 3.98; 3.61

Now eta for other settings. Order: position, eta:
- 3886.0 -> 16.27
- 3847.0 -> 17.56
